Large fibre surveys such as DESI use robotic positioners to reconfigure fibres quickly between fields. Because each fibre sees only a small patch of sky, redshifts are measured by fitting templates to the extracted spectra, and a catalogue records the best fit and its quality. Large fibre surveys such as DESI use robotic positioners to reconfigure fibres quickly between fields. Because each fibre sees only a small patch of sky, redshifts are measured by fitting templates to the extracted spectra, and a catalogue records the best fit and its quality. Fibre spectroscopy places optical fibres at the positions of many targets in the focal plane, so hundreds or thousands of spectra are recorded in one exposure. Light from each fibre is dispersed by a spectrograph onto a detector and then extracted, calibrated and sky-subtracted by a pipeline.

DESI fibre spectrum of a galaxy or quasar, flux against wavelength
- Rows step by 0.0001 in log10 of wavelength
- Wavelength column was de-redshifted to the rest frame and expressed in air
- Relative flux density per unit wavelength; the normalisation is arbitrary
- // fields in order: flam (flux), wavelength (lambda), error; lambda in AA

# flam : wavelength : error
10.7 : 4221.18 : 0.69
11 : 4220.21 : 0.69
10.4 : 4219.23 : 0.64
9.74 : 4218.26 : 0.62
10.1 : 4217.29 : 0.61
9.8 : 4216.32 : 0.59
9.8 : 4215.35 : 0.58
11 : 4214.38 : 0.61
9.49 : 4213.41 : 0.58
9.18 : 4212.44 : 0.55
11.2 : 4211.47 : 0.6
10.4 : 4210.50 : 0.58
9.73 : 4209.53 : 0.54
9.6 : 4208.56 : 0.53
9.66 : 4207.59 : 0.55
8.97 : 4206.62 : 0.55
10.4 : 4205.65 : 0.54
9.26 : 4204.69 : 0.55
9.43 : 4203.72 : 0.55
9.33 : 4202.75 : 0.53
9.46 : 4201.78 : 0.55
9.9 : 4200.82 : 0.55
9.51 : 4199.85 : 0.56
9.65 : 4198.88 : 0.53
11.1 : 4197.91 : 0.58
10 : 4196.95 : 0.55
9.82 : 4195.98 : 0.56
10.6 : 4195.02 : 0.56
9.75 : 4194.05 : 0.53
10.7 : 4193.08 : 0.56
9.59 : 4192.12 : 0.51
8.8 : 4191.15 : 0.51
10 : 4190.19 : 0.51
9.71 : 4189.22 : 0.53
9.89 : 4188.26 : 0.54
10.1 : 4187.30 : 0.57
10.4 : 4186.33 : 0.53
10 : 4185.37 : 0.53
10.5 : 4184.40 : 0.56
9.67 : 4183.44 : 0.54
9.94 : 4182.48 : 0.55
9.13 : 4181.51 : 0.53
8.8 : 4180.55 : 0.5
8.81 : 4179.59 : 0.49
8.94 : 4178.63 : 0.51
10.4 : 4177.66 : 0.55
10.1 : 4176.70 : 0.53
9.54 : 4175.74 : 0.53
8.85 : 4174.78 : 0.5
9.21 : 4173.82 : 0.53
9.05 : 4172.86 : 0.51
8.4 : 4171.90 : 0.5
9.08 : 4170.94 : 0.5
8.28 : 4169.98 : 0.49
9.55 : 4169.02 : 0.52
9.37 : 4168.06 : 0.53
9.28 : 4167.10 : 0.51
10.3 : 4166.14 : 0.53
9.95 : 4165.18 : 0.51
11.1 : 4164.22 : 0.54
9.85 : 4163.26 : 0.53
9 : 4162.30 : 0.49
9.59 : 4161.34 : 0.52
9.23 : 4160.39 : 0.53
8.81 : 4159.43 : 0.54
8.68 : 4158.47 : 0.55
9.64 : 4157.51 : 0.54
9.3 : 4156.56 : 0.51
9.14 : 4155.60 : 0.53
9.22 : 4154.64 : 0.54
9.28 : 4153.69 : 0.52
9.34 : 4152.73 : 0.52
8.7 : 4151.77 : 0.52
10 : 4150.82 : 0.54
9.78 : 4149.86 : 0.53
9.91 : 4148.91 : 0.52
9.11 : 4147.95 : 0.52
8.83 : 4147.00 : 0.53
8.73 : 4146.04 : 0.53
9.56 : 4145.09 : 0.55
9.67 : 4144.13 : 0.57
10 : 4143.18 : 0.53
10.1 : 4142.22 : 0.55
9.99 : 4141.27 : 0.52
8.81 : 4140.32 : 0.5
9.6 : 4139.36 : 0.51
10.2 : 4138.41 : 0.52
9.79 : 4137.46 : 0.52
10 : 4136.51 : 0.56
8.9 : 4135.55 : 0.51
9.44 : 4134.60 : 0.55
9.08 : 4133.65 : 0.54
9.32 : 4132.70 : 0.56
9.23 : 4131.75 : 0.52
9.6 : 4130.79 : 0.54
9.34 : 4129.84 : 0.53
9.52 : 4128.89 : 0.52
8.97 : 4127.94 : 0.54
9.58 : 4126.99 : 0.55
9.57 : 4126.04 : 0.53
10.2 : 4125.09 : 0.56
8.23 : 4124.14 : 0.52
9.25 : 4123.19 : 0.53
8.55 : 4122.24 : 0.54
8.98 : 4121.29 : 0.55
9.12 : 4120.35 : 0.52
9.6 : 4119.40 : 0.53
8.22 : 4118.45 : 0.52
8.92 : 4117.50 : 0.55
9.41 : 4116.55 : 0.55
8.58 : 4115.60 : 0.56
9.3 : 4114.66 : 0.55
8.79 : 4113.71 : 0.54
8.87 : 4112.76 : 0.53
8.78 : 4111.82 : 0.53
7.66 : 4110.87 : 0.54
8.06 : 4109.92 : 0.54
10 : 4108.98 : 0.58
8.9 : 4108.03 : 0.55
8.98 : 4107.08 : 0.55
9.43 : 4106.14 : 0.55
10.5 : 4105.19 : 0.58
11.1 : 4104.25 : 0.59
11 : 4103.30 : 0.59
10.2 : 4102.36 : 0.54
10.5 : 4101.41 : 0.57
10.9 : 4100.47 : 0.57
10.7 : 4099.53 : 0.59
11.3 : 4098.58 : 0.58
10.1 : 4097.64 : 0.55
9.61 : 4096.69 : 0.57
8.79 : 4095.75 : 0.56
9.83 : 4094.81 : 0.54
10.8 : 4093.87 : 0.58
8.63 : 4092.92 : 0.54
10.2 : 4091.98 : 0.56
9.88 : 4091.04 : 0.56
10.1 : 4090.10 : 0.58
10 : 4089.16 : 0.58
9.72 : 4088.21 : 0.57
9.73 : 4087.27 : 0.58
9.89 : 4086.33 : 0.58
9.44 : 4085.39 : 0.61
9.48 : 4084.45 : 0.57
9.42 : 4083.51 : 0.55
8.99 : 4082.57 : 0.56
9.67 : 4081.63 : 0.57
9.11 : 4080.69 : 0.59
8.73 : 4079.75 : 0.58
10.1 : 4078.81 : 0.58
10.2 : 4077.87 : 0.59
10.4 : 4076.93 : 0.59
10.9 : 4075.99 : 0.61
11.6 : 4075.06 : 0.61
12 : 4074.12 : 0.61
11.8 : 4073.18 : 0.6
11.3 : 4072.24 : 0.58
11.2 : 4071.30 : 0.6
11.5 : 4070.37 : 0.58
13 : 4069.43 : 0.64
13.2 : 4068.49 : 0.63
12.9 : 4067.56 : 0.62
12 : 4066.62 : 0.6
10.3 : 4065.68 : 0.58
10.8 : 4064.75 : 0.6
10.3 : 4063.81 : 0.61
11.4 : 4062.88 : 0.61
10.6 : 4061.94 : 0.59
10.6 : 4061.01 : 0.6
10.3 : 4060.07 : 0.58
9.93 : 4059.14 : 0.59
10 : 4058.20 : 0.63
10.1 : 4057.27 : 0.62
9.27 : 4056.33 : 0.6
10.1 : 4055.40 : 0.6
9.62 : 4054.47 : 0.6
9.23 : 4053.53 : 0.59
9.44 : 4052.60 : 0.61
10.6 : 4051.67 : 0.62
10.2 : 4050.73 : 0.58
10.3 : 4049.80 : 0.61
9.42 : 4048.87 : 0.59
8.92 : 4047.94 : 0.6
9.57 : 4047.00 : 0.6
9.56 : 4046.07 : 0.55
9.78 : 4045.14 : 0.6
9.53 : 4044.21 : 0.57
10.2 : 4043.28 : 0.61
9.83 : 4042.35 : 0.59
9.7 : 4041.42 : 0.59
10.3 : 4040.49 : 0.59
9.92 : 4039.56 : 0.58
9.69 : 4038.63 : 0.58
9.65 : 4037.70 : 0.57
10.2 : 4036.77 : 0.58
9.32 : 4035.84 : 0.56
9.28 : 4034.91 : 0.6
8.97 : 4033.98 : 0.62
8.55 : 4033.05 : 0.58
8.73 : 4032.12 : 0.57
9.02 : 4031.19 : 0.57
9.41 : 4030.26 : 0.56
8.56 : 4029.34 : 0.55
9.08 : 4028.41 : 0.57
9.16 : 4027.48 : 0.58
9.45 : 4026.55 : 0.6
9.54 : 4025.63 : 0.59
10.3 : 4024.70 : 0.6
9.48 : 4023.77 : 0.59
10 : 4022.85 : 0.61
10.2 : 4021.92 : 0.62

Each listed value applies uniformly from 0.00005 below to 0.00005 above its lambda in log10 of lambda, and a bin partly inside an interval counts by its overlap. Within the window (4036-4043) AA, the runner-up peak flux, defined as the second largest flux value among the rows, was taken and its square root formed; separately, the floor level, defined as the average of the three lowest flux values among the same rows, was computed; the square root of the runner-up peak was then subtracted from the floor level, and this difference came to 6.5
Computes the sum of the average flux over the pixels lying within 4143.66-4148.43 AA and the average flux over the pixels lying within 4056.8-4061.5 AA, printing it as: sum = 19.4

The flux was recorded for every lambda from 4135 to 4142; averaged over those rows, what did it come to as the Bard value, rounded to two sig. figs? 9.6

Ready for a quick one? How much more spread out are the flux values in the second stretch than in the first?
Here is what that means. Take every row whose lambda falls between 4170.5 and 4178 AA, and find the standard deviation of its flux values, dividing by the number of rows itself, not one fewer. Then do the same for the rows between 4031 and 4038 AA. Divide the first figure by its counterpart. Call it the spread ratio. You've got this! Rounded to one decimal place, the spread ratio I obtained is 1.2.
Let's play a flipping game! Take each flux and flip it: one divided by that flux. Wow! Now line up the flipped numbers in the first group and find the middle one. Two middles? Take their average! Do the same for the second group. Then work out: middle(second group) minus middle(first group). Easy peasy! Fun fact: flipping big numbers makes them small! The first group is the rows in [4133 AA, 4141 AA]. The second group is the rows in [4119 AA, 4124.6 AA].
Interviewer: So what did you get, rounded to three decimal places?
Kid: 0.005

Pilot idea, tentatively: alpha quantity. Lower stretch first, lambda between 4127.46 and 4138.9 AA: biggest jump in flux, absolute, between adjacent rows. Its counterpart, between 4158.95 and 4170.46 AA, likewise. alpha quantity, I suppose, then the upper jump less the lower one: 0.2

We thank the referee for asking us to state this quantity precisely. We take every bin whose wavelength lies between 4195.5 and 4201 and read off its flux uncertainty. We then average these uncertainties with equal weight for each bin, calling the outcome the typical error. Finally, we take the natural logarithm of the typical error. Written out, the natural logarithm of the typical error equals -0.589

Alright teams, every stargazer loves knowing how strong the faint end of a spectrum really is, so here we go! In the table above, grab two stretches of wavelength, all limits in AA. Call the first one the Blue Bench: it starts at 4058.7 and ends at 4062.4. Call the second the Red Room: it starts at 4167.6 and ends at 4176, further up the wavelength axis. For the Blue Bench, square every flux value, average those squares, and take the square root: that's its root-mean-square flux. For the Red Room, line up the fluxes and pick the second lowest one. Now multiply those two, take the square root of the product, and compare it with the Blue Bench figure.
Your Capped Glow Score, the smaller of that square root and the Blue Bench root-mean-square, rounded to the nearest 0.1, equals 9.3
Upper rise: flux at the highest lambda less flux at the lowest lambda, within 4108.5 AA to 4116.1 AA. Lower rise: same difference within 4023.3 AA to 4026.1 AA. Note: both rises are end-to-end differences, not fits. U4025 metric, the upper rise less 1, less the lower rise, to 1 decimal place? -2.5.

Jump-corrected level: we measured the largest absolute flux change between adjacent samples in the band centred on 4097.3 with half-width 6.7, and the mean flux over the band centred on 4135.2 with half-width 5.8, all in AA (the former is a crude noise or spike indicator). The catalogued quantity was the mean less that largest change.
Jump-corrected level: 7.3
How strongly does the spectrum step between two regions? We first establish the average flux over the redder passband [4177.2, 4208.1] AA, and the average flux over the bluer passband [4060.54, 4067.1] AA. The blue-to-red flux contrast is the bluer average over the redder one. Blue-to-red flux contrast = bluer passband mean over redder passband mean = 1.11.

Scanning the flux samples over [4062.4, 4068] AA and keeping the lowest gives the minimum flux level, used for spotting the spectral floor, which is 10.3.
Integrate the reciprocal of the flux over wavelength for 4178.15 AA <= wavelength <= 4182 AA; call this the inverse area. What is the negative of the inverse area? -0.432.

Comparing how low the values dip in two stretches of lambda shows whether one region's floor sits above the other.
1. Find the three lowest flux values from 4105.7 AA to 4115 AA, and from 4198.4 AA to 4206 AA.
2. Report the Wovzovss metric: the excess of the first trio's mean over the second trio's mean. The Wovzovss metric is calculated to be -1.2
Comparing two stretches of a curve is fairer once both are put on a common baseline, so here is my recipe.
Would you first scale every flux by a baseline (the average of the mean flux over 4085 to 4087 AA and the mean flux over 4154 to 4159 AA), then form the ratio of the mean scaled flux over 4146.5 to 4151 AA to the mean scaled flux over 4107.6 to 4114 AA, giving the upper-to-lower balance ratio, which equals 1.09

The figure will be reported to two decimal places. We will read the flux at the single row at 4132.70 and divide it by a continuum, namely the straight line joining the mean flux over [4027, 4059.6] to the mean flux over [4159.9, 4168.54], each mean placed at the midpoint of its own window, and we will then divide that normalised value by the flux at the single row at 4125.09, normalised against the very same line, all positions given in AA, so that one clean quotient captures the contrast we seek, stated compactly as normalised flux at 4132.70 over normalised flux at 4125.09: 0.91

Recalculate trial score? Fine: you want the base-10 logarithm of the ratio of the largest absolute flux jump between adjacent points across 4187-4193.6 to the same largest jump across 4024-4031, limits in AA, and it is 0.1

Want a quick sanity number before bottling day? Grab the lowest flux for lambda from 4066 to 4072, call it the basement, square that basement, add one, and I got 126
